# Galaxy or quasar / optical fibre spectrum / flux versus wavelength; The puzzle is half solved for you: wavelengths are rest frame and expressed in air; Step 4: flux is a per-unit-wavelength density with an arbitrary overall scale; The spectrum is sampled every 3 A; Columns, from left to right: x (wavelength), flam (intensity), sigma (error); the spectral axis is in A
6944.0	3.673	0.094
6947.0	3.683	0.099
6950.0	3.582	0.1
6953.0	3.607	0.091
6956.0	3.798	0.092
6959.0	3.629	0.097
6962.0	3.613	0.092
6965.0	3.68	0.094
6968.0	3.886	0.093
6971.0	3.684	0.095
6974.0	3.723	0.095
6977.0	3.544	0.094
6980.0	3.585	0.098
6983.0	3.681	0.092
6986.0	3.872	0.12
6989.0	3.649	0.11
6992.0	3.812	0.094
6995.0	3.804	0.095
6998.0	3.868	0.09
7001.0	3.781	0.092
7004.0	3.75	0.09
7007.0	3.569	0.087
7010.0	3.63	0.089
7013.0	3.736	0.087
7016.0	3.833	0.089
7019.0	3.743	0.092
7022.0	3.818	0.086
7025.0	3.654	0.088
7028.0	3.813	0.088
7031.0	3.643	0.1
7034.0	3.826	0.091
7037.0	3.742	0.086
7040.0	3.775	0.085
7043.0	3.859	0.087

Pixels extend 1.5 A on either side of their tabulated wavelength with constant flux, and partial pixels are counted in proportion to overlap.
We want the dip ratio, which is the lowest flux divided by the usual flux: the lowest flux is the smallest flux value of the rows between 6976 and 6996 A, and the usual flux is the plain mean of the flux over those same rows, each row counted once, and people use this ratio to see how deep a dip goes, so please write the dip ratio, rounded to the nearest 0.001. 0.956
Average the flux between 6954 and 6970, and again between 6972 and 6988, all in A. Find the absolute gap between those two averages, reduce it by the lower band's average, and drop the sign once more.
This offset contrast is 3.68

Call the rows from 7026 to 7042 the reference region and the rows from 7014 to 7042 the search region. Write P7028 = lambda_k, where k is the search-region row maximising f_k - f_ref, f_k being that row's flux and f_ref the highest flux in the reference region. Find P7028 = 7016.0 A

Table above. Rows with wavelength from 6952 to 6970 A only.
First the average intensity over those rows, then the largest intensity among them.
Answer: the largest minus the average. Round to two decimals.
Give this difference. 0.18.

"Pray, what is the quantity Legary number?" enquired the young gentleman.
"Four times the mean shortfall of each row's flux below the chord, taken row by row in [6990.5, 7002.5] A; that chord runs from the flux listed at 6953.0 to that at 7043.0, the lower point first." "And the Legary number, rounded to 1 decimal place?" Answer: -0.3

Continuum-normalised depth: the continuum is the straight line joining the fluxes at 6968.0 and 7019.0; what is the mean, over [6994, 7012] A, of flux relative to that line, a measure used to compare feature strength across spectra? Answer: 0.985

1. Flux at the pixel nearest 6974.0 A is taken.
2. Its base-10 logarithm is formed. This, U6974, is 0.571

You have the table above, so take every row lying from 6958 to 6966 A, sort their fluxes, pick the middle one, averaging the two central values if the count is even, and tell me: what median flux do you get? 3.63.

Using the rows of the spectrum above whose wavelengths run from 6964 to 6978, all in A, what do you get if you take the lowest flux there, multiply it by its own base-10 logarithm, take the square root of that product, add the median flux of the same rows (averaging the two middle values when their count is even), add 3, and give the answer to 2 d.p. 8.08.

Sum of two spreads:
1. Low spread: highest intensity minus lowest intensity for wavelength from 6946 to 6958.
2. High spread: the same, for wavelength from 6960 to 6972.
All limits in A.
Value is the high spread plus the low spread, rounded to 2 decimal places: 0.49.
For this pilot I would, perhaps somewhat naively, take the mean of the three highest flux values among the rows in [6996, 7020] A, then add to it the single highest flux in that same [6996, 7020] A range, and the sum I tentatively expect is 7.70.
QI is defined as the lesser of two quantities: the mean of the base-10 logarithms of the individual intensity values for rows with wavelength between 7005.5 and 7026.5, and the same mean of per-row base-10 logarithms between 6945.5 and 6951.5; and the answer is 0.560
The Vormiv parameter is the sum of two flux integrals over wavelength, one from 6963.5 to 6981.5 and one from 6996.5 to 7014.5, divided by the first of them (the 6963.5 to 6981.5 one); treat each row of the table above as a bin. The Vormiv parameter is 2.01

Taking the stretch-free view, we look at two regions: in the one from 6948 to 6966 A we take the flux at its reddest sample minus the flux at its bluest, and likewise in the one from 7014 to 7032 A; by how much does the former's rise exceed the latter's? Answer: 0.29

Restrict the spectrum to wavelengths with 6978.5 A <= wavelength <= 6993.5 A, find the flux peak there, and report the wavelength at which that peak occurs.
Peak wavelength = 6986.0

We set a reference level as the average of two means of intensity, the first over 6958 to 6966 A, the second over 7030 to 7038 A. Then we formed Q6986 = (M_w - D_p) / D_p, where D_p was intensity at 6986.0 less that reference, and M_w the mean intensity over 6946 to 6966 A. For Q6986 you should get 19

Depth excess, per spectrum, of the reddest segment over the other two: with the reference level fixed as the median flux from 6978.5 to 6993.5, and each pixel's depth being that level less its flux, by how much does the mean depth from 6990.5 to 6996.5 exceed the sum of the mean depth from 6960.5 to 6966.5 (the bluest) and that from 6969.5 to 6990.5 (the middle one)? -0.17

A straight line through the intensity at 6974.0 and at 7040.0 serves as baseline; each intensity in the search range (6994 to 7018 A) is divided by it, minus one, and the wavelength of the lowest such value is 7007.0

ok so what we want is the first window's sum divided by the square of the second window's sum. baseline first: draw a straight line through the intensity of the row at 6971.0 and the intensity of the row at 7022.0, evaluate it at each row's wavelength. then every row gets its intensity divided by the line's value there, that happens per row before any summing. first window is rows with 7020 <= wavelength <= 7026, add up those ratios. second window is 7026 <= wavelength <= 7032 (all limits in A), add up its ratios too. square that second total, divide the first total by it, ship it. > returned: 0.518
